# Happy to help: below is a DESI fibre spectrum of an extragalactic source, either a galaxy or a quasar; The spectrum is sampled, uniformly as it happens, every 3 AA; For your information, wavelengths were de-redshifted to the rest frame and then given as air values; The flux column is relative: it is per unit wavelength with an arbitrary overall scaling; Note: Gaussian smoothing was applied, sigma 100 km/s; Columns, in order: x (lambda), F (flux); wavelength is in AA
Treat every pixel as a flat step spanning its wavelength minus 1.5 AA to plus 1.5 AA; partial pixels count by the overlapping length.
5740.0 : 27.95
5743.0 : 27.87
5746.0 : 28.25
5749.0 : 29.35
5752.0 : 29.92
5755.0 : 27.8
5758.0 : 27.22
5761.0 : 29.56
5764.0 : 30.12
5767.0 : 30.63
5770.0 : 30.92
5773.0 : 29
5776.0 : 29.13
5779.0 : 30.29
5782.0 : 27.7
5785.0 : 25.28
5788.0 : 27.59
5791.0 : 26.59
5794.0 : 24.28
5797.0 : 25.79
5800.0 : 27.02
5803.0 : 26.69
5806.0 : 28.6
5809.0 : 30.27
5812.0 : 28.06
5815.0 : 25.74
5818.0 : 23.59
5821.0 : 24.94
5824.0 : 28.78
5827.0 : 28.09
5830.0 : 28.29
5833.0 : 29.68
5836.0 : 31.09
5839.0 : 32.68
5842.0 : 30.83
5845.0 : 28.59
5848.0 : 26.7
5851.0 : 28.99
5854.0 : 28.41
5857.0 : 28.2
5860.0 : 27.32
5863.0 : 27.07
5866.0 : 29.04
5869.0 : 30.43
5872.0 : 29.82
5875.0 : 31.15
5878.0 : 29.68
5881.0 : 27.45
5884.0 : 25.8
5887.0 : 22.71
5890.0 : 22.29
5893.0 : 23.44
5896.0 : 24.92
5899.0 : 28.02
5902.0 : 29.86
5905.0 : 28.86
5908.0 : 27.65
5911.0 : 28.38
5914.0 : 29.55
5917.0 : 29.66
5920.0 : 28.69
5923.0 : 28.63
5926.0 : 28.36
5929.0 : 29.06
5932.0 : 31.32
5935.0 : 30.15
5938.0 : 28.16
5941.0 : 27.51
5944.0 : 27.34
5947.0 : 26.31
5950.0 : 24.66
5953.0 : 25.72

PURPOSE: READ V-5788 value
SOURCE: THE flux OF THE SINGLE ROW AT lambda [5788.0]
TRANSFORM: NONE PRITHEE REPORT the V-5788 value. 27.59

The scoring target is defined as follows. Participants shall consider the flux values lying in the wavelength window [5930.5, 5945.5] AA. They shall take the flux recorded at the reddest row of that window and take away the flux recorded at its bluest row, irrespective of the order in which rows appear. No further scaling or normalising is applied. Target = -4.0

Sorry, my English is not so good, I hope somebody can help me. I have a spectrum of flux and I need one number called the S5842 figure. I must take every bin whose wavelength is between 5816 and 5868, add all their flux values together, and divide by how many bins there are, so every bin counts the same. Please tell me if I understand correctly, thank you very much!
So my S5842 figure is 28.4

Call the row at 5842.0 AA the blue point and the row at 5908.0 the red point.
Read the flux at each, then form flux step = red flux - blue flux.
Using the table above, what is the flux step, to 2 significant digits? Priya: -3.2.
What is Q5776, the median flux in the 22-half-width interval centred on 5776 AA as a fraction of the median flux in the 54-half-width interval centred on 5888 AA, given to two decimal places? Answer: 0.97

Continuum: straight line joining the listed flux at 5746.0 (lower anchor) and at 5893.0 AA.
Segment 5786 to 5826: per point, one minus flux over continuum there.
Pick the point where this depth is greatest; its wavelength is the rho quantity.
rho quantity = 5794.0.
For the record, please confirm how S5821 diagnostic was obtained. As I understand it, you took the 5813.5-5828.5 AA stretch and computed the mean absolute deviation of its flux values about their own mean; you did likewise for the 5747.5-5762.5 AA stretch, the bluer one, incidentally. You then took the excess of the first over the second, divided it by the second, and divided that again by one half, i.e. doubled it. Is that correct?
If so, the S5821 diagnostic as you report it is 1.5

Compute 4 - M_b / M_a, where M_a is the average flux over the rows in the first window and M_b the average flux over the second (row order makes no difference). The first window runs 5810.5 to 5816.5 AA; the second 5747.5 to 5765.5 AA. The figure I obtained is 2.92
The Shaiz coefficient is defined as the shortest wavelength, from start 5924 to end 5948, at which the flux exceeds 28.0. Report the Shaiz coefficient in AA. 5926.0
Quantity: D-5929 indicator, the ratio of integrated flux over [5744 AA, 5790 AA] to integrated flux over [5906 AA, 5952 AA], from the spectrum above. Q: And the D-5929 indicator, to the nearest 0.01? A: 1.02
